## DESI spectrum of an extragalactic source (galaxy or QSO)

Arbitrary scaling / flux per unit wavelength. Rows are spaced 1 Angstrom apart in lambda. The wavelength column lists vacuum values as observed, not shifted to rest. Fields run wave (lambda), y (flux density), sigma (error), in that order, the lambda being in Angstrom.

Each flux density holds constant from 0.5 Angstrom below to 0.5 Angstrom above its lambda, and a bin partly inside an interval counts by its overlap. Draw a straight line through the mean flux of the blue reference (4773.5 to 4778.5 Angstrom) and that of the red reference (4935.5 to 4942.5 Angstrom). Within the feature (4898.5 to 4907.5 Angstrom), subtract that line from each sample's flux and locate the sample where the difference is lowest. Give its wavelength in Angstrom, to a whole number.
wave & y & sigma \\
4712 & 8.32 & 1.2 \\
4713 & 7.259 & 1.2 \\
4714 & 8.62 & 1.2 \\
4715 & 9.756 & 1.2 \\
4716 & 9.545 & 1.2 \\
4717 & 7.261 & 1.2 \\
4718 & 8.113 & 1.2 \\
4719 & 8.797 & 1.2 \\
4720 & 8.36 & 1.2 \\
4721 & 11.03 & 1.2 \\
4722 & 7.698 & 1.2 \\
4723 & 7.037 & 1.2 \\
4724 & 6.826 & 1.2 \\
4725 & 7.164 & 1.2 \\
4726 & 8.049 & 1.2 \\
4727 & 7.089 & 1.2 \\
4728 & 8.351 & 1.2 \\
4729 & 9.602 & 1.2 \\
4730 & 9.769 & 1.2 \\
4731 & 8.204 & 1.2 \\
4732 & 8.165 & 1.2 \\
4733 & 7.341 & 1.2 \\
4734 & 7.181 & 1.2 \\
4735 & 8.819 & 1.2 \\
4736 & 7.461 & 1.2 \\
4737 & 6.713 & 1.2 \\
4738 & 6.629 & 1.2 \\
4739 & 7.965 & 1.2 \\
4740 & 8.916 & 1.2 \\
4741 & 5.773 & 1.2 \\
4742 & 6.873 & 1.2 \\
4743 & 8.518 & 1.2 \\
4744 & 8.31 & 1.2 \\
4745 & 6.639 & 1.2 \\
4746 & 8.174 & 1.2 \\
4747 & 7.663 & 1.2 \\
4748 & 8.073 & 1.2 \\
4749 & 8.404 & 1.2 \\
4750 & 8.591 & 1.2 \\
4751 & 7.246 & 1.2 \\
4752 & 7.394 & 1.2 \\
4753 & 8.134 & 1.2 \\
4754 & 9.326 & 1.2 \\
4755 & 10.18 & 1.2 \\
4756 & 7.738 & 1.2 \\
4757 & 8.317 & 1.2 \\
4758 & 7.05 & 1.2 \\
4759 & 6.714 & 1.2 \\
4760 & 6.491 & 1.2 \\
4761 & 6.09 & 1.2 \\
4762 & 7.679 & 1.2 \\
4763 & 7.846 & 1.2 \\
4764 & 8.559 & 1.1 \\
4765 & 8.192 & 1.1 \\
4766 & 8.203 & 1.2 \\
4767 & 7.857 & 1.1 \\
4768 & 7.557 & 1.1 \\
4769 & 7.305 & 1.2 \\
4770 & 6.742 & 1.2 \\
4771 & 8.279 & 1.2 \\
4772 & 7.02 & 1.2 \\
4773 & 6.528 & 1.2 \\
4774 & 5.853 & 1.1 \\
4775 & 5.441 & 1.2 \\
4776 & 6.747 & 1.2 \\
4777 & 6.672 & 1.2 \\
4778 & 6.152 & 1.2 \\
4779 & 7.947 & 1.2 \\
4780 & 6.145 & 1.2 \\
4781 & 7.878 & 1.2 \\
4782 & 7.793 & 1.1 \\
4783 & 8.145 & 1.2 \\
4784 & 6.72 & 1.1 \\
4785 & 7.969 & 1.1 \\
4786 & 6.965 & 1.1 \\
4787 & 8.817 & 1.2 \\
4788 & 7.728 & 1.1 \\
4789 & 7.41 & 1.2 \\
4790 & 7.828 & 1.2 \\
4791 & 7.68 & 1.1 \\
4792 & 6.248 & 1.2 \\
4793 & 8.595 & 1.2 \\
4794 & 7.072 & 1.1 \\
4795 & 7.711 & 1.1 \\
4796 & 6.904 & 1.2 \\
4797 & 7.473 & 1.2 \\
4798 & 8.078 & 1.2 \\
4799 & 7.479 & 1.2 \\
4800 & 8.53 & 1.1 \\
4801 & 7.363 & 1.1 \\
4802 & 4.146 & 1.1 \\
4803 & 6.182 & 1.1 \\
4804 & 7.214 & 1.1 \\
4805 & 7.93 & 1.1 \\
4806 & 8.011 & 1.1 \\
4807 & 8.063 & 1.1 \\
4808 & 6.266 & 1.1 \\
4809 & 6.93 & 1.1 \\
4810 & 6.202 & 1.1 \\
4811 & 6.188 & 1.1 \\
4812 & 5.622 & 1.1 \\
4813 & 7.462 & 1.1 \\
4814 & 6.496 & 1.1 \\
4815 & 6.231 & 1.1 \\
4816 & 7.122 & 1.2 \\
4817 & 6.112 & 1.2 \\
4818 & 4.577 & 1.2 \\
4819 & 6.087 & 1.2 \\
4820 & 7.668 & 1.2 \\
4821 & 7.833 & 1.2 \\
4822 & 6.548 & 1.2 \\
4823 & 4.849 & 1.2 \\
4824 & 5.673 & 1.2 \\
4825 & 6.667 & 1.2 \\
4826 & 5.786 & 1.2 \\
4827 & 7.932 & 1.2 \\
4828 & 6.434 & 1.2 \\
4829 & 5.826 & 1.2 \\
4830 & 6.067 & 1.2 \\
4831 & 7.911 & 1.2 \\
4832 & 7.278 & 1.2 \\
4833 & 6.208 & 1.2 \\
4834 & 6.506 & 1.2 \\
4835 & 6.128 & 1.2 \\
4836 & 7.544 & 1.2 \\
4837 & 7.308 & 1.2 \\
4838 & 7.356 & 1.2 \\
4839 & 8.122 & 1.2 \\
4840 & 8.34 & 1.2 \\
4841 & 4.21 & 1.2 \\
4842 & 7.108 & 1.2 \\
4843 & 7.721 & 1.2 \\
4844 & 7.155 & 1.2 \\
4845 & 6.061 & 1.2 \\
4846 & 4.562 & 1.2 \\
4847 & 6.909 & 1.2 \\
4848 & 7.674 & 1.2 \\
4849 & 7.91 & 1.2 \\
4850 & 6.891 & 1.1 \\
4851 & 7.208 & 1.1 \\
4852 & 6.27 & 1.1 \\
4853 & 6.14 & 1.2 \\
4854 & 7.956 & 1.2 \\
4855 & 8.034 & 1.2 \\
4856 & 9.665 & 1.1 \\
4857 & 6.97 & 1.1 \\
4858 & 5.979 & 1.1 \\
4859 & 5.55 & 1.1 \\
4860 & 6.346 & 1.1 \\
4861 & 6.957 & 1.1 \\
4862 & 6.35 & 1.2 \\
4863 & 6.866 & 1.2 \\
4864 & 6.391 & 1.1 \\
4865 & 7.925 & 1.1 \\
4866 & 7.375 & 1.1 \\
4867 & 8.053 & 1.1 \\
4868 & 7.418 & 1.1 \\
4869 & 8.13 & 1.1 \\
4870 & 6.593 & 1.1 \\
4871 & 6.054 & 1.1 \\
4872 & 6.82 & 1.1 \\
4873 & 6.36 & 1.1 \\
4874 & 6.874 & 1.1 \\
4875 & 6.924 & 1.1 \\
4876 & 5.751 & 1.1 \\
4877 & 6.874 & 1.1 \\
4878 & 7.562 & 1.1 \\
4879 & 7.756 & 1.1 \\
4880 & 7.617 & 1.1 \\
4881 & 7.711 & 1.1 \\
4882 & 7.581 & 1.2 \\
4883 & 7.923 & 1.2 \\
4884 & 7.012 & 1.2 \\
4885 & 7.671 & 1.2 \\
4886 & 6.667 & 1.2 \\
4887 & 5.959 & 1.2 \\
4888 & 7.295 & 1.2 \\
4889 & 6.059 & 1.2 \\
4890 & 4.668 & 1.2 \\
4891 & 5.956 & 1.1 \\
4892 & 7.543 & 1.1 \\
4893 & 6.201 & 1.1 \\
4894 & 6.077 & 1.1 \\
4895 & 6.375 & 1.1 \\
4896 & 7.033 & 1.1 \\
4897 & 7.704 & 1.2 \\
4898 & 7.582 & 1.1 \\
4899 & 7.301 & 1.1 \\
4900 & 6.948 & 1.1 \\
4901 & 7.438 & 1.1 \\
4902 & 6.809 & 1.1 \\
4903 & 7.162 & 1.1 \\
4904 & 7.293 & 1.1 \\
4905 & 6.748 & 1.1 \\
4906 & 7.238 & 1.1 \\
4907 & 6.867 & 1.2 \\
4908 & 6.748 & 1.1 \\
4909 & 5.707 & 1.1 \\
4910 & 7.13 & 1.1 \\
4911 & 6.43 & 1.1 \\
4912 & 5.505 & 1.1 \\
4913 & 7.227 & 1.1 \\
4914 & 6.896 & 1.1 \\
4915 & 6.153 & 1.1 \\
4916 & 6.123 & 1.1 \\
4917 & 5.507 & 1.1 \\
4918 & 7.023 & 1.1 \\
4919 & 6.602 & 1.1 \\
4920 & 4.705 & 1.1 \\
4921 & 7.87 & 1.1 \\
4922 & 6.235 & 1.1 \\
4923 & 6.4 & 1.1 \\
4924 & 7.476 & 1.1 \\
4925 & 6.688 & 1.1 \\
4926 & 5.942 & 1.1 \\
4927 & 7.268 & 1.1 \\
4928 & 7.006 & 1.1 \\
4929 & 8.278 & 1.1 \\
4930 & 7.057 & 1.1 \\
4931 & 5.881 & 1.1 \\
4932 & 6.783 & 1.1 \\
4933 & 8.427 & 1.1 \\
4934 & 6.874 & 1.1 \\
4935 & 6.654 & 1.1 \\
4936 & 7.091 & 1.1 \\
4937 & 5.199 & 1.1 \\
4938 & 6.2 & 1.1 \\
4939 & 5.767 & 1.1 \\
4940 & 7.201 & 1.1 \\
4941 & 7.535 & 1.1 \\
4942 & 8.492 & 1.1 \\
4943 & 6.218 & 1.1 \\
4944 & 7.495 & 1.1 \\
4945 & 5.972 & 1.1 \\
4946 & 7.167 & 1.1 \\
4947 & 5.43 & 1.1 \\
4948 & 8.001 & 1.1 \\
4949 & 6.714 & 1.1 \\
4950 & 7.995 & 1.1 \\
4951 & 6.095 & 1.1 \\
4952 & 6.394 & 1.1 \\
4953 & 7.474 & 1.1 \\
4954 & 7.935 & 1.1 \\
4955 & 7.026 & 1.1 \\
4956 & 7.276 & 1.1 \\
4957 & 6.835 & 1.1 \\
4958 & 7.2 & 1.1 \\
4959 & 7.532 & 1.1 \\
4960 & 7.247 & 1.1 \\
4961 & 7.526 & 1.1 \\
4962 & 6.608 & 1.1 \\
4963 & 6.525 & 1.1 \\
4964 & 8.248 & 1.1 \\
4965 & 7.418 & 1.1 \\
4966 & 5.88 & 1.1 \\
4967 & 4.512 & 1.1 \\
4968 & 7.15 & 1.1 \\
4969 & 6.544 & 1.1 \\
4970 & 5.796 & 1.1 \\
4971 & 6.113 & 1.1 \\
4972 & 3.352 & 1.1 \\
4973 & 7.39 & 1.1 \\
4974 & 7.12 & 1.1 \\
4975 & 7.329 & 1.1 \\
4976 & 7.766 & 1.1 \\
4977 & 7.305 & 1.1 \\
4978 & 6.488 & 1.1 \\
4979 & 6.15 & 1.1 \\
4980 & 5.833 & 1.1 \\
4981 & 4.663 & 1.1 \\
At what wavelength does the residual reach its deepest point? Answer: 4905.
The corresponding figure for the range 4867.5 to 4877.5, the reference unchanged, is 4876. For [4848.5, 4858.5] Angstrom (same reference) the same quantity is 4858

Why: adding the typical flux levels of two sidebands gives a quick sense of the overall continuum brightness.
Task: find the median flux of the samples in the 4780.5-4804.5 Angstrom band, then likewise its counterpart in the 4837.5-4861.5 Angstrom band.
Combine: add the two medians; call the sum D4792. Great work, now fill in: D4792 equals 14.6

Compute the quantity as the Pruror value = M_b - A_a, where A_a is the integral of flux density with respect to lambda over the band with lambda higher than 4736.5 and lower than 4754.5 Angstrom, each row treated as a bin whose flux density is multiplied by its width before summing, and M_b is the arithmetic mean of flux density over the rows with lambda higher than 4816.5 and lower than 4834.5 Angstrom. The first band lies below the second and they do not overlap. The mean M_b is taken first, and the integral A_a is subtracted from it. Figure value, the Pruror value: -133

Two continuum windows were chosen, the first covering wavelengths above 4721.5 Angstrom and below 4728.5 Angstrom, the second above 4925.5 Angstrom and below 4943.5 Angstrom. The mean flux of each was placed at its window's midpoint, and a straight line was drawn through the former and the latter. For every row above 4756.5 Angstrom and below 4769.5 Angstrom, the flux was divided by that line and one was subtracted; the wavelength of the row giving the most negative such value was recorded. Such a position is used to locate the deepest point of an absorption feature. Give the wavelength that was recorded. 4761 Angstrom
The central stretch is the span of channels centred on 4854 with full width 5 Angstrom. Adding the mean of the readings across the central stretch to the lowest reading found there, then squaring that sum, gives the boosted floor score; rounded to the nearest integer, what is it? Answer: 189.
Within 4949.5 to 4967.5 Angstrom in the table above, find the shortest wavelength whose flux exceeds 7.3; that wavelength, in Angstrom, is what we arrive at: 4950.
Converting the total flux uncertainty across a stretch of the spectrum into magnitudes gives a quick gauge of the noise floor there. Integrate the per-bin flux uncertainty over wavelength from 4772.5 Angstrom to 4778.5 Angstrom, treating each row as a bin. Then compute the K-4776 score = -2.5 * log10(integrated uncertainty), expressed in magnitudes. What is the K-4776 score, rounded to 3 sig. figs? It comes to -2.13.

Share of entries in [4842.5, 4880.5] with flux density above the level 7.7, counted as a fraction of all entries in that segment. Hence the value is 0.24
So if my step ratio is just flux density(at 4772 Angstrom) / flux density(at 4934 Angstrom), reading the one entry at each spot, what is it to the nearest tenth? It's 1.0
